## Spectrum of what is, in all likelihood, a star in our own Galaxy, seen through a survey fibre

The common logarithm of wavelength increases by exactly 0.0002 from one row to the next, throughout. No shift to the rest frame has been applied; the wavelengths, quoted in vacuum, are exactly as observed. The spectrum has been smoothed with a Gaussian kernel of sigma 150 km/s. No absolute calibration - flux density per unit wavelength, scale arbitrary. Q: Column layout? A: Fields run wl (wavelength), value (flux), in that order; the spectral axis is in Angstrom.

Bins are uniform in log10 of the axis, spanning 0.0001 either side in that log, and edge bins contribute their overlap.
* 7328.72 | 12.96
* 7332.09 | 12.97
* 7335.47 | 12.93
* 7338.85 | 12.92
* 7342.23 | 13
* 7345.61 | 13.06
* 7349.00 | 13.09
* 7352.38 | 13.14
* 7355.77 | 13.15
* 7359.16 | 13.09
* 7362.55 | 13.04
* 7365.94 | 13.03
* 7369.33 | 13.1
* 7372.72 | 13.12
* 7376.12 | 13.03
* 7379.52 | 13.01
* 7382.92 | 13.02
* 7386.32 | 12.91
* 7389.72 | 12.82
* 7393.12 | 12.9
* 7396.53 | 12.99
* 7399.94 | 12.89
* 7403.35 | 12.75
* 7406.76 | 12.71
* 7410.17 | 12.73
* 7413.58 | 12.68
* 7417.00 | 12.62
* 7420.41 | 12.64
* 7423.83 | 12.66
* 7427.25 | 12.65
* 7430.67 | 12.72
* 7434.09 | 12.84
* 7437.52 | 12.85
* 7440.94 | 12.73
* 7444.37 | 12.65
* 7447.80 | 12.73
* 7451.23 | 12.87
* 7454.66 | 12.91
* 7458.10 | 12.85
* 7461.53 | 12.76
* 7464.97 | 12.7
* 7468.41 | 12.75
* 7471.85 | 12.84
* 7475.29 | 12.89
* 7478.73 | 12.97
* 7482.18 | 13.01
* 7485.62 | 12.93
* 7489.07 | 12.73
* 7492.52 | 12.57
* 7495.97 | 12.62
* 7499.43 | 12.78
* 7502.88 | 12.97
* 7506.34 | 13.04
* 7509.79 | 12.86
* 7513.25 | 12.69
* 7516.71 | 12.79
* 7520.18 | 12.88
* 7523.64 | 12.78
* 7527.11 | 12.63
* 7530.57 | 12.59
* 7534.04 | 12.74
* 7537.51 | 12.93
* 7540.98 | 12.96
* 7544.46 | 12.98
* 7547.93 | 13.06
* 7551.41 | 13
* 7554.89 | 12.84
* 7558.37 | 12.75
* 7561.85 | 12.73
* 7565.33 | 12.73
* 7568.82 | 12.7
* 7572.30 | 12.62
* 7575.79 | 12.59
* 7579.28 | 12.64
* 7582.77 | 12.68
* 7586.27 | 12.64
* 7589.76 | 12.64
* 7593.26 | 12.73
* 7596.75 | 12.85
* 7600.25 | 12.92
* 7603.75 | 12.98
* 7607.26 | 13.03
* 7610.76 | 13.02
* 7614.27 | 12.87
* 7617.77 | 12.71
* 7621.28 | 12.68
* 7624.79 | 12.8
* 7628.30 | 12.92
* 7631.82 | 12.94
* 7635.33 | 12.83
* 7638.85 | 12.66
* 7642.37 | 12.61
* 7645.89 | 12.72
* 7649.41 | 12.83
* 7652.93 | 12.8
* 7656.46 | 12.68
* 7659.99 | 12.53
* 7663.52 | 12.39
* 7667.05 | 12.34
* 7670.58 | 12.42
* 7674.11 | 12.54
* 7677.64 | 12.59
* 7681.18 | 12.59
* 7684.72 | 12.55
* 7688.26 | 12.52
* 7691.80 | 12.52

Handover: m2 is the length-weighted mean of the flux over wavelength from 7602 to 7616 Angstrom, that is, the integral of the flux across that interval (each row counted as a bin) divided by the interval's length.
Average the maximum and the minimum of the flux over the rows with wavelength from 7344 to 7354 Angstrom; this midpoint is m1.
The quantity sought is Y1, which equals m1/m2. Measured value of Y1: 1.01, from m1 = 13.1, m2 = 13.0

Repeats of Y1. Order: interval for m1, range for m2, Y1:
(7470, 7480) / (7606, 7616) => 0.99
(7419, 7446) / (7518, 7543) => 1.00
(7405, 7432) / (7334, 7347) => 0.98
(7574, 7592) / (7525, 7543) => 0.99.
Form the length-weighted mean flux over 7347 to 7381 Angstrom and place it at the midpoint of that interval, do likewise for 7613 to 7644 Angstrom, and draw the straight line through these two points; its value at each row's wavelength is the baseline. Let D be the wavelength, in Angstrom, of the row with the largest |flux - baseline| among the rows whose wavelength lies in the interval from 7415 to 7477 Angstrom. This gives 7417.00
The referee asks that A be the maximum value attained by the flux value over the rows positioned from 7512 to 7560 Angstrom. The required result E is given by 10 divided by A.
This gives 0.766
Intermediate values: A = 13.06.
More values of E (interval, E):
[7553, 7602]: 0.774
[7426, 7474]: 0.775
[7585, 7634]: 0.767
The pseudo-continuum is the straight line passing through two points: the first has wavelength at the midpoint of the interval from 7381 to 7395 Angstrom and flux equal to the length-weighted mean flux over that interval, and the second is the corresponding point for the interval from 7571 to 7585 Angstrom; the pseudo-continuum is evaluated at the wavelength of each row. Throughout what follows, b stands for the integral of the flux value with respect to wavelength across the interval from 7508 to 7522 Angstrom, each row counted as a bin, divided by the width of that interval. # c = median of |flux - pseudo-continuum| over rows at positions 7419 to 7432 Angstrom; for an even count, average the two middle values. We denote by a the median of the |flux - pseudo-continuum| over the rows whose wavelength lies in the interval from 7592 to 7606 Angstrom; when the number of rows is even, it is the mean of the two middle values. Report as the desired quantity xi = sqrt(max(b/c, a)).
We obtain 7.9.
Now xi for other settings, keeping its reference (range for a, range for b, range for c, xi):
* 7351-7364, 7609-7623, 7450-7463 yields 16.5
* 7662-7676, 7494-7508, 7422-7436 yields 8.8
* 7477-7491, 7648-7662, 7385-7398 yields 16.3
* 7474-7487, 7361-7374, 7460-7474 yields 16.5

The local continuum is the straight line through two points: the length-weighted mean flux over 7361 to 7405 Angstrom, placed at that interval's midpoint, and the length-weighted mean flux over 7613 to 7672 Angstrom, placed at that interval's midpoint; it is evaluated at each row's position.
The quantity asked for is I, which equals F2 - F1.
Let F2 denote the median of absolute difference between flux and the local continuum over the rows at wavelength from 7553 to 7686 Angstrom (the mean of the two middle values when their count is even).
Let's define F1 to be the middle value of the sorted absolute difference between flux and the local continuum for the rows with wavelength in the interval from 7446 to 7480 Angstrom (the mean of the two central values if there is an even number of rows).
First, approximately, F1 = 0.071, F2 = 0.111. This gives 0.040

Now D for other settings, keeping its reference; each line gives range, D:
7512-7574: 7530.57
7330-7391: 7389.72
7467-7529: 7492.52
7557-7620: 7575.79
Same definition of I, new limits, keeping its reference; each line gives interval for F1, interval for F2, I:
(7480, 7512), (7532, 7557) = 0.031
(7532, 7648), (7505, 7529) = -0.053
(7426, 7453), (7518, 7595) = -0.065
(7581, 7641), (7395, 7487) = 0.036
